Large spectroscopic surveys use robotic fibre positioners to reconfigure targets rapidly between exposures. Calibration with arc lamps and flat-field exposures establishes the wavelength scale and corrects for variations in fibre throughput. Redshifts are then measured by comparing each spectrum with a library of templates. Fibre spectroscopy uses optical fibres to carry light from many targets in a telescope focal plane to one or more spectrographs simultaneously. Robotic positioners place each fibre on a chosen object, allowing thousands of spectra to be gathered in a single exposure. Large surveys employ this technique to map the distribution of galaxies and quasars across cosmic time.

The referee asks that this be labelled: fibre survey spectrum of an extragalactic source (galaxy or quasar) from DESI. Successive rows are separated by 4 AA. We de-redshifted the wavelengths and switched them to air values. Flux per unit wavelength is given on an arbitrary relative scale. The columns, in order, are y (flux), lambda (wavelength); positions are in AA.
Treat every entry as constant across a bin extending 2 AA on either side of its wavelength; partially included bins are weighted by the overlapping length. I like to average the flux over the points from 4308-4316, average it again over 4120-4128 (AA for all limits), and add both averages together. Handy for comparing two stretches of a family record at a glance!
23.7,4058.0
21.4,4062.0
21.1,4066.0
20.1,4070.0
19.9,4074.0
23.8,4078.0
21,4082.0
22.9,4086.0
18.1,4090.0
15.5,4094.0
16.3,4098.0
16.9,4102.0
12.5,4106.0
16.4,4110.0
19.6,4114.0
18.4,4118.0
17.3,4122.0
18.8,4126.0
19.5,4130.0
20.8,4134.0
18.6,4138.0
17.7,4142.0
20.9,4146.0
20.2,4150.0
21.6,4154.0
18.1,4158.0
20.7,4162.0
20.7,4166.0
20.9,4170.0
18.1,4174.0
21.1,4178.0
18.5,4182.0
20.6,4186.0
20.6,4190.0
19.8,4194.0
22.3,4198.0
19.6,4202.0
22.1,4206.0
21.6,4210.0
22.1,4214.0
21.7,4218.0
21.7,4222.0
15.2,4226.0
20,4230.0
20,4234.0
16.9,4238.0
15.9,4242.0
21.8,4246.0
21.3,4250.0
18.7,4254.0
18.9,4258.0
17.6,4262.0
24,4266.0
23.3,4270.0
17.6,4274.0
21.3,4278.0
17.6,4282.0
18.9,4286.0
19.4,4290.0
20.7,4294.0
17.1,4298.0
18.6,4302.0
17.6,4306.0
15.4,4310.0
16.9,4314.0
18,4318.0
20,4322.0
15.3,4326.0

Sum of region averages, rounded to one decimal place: 34.2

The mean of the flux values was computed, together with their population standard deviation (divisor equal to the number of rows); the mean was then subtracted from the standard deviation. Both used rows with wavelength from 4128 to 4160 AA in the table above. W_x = -18.3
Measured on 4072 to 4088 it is -20.4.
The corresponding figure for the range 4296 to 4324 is -16.3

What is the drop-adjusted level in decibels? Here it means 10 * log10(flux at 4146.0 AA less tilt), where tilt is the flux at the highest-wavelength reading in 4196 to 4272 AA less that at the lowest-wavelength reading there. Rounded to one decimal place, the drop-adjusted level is 13.0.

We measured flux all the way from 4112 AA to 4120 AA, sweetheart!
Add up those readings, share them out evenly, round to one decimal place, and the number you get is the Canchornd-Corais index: 19.0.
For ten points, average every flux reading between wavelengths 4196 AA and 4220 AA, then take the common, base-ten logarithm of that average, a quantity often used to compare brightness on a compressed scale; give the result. 1.33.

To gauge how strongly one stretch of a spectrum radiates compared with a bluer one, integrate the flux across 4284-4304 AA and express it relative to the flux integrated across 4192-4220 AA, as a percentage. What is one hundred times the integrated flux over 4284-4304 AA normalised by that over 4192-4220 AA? 63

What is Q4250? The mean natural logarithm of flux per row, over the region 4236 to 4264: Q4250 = 2.92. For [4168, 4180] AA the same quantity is 2.99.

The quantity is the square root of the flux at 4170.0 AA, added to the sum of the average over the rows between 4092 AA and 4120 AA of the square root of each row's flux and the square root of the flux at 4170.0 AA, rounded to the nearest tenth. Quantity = 13.2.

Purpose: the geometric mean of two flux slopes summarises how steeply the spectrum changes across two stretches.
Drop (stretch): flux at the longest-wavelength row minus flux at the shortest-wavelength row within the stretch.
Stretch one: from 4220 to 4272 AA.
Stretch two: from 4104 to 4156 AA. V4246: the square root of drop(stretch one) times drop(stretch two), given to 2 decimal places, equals 3.82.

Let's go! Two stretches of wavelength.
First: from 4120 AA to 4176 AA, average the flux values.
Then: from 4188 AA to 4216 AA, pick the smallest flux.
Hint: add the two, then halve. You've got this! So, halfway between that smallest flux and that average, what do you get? 19.6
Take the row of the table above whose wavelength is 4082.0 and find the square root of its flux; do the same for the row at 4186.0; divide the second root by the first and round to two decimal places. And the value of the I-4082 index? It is 0.99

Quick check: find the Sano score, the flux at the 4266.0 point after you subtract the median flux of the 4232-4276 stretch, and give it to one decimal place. 5.1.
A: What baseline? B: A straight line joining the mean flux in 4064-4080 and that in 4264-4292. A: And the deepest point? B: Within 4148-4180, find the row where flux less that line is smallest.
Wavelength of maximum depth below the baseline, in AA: 4158.0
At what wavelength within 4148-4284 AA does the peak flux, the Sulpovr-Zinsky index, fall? 4266.0 AA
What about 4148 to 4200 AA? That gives 4198.0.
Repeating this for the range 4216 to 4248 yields 4246.0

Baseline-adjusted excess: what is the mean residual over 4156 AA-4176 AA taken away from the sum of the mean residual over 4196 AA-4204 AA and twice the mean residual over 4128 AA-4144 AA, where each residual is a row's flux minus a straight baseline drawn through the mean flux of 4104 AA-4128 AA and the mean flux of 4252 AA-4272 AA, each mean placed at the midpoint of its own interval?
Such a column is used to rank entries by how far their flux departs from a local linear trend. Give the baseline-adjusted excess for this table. 3.5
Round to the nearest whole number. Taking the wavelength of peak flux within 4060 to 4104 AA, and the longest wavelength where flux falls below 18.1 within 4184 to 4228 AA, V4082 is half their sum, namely 4152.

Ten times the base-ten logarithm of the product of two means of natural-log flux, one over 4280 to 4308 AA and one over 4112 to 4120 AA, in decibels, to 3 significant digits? 9.34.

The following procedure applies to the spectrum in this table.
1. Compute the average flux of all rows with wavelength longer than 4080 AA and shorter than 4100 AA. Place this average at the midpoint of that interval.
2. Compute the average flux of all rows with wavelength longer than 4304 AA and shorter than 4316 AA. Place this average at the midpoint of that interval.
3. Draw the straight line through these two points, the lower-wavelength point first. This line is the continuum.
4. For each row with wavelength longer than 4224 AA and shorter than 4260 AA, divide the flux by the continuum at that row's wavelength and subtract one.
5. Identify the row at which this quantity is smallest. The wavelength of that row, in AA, 4226.0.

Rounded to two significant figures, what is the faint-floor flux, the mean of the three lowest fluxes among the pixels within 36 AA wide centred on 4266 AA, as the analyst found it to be 18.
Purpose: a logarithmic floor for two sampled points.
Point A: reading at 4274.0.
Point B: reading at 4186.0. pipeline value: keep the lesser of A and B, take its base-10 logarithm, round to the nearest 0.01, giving 1.25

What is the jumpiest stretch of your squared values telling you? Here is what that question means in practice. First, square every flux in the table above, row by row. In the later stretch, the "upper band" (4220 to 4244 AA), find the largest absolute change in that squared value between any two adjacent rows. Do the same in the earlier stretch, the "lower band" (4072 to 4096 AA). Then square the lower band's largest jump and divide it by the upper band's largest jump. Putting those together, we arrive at 161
